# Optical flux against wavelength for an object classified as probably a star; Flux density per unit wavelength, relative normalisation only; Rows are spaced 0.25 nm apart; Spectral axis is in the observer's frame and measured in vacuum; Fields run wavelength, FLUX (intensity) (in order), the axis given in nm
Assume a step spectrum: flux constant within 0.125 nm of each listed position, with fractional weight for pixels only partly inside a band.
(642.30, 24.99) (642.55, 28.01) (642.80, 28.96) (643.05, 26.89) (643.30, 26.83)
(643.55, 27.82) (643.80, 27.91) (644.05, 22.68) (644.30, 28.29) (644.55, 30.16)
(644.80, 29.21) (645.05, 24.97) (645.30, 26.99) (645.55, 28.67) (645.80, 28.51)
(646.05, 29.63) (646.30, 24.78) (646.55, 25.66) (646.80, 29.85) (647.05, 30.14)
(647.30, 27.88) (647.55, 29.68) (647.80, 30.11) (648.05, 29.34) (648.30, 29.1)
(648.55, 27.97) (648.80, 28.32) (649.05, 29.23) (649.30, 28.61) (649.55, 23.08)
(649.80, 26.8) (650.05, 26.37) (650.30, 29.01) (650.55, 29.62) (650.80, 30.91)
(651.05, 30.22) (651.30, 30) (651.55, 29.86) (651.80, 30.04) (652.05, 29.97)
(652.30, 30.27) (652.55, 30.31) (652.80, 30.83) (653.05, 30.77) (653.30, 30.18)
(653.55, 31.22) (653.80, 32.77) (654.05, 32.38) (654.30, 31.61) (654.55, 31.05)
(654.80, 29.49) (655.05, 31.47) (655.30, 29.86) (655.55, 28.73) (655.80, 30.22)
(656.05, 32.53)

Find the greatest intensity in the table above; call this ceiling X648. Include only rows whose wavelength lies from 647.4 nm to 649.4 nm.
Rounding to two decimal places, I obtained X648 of 30.11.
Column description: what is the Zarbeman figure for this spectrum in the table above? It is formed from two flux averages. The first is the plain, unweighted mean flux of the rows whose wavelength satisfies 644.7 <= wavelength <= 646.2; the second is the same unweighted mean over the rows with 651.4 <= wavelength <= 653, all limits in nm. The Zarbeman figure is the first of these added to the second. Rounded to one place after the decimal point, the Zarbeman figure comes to 58.2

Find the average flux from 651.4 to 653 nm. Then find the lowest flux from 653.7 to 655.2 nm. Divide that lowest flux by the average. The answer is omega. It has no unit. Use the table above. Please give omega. 0.98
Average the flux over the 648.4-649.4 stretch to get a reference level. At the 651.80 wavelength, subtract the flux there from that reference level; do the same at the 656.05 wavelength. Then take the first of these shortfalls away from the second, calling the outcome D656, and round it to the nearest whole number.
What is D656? -2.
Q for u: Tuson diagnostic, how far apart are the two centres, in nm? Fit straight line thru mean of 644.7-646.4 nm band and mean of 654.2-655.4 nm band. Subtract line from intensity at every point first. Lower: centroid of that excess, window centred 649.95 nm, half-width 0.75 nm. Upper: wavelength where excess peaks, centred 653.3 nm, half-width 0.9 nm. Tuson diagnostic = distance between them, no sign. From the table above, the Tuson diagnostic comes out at 4.10 nm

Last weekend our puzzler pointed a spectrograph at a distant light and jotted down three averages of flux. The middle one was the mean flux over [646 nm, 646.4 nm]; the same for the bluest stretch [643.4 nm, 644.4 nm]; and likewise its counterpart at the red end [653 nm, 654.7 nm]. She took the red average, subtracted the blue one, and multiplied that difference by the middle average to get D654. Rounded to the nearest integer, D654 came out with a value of 129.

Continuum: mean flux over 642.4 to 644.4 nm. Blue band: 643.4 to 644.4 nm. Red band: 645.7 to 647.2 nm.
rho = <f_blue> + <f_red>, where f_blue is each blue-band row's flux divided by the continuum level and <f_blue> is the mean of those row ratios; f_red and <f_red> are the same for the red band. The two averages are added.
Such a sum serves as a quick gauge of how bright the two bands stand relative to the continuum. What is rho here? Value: 2.02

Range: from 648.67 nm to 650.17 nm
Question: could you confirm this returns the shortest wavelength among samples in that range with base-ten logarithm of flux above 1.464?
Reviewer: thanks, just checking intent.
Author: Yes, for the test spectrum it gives 649.05 nm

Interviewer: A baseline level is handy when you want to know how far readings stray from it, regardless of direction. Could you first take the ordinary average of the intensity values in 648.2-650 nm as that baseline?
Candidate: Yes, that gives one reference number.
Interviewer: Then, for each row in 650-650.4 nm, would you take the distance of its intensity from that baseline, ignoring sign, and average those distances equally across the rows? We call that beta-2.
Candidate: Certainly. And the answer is 1.3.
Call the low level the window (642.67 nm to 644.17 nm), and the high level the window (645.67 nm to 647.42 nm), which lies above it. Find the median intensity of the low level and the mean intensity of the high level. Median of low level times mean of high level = 768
